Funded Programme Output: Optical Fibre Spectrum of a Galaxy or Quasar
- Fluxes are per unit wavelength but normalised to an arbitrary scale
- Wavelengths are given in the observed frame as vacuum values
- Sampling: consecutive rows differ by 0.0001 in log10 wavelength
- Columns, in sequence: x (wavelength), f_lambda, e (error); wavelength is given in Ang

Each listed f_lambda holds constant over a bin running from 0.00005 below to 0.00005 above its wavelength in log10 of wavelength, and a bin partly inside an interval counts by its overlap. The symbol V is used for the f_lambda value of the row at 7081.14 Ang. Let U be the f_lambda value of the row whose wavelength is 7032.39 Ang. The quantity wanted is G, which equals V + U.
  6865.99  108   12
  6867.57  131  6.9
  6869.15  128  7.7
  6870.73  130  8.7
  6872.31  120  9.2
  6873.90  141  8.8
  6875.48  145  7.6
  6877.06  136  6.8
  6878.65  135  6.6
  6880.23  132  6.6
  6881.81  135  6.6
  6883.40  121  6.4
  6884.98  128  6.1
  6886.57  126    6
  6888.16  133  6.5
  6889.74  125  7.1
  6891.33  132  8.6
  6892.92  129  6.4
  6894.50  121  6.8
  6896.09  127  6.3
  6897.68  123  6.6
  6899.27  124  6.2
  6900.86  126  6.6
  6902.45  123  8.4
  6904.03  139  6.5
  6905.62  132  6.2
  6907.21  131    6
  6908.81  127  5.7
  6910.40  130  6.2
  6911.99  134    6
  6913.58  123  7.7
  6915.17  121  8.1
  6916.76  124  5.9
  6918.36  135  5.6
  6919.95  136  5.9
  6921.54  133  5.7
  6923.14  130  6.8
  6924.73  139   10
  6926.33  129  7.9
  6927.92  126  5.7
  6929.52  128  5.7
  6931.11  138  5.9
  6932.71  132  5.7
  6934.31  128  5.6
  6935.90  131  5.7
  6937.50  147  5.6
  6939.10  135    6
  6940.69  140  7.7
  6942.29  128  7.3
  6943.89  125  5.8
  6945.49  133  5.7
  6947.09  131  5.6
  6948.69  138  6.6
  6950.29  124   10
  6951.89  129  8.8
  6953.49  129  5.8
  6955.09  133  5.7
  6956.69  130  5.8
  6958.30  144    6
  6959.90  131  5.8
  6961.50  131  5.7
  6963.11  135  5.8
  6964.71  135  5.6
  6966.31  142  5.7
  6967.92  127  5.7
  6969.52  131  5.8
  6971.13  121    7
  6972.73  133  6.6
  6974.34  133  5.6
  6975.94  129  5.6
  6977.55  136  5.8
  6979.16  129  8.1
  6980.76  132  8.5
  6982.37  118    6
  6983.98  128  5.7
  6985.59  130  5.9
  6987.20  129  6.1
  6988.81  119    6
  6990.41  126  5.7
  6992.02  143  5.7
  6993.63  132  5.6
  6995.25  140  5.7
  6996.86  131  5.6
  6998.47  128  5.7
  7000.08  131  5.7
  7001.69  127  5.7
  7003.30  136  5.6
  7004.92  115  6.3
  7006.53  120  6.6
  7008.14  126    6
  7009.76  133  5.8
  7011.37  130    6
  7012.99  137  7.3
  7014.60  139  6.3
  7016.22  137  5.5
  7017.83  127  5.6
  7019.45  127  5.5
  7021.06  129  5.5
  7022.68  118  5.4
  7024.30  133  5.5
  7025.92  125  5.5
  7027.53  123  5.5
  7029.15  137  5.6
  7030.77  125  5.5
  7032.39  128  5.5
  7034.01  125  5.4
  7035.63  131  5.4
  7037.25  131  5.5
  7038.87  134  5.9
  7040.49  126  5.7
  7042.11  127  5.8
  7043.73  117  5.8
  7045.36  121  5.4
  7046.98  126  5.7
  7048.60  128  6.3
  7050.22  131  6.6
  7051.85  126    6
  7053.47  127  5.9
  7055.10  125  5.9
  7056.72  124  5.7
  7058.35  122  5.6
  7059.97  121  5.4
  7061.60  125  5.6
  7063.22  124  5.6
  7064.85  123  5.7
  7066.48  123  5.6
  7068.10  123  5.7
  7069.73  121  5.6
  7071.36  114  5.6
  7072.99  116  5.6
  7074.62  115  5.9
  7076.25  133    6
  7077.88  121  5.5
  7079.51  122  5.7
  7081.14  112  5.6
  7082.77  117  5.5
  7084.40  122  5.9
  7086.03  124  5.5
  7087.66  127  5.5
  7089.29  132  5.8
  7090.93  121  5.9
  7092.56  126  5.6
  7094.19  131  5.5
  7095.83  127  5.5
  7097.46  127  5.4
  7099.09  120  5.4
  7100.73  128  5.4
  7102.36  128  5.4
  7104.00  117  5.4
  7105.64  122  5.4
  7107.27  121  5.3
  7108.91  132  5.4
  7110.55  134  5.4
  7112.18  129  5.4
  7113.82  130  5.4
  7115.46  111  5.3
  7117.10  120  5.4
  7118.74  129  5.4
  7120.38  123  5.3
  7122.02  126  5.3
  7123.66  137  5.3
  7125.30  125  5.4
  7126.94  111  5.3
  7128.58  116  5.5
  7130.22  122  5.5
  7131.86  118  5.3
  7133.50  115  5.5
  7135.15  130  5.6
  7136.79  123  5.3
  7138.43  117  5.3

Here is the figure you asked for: 240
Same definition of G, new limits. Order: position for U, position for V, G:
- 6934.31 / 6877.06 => 264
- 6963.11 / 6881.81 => 270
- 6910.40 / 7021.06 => 259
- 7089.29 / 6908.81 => 259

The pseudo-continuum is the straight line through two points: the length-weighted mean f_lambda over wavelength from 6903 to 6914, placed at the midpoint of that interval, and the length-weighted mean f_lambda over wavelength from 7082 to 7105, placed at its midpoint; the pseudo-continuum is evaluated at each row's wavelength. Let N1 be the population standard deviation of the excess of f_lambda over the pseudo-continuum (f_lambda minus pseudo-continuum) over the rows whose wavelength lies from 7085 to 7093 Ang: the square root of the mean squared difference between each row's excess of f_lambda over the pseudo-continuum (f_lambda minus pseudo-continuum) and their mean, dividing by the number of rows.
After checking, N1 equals 3.6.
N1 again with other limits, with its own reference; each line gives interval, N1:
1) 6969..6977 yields 4.5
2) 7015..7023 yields 6.0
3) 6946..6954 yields 4.5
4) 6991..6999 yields 5.6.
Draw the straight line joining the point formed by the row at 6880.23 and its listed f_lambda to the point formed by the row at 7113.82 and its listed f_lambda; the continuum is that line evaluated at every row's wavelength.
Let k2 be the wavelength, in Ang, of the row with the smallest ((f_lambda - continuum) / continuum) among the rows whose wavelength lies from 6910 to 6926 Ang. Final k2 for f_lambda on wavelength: 6915.17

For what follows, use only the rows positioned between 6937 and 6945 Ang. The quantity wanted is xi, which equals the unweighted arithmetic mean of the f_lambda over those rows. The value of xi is 135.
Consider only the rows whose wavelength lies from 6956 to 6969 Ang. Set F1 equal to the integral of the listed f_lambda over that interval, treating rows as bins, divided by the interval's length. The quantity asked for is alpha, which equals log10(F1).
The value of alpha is 2.13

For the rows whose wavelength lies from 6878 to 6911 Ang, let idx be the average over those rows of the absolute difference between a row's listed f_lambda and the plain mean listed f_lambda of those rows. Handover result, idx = 4.07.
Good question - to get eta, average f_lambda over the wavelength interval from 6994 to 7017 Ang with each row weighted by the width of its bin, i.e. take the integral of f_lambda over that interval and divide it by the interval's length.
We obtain 131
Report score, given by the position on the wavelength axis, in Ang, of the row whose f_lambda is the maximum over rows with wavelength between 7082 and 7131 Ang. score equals 7123.66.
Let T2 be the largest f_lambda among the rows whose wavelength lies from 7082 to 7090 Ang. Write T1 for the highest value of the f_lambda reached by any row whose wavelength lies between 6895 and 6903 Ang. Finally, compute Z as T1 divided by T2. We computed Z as 0.96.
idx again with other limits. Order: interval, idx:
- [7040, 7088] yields 3.66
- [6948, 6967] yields 4.49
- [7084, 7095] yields 3.31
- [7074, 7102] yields 4.78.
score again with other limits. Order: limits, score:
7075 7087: 7076.25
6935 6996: 6937.50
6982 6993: 6992.02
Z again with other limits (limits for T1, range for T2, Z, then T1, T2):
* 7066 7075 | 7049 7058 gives 0.94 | 123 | 131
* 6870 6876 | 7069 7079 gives 1.09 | 145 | 133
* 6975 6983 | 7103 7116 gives 1.01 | 136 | 134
